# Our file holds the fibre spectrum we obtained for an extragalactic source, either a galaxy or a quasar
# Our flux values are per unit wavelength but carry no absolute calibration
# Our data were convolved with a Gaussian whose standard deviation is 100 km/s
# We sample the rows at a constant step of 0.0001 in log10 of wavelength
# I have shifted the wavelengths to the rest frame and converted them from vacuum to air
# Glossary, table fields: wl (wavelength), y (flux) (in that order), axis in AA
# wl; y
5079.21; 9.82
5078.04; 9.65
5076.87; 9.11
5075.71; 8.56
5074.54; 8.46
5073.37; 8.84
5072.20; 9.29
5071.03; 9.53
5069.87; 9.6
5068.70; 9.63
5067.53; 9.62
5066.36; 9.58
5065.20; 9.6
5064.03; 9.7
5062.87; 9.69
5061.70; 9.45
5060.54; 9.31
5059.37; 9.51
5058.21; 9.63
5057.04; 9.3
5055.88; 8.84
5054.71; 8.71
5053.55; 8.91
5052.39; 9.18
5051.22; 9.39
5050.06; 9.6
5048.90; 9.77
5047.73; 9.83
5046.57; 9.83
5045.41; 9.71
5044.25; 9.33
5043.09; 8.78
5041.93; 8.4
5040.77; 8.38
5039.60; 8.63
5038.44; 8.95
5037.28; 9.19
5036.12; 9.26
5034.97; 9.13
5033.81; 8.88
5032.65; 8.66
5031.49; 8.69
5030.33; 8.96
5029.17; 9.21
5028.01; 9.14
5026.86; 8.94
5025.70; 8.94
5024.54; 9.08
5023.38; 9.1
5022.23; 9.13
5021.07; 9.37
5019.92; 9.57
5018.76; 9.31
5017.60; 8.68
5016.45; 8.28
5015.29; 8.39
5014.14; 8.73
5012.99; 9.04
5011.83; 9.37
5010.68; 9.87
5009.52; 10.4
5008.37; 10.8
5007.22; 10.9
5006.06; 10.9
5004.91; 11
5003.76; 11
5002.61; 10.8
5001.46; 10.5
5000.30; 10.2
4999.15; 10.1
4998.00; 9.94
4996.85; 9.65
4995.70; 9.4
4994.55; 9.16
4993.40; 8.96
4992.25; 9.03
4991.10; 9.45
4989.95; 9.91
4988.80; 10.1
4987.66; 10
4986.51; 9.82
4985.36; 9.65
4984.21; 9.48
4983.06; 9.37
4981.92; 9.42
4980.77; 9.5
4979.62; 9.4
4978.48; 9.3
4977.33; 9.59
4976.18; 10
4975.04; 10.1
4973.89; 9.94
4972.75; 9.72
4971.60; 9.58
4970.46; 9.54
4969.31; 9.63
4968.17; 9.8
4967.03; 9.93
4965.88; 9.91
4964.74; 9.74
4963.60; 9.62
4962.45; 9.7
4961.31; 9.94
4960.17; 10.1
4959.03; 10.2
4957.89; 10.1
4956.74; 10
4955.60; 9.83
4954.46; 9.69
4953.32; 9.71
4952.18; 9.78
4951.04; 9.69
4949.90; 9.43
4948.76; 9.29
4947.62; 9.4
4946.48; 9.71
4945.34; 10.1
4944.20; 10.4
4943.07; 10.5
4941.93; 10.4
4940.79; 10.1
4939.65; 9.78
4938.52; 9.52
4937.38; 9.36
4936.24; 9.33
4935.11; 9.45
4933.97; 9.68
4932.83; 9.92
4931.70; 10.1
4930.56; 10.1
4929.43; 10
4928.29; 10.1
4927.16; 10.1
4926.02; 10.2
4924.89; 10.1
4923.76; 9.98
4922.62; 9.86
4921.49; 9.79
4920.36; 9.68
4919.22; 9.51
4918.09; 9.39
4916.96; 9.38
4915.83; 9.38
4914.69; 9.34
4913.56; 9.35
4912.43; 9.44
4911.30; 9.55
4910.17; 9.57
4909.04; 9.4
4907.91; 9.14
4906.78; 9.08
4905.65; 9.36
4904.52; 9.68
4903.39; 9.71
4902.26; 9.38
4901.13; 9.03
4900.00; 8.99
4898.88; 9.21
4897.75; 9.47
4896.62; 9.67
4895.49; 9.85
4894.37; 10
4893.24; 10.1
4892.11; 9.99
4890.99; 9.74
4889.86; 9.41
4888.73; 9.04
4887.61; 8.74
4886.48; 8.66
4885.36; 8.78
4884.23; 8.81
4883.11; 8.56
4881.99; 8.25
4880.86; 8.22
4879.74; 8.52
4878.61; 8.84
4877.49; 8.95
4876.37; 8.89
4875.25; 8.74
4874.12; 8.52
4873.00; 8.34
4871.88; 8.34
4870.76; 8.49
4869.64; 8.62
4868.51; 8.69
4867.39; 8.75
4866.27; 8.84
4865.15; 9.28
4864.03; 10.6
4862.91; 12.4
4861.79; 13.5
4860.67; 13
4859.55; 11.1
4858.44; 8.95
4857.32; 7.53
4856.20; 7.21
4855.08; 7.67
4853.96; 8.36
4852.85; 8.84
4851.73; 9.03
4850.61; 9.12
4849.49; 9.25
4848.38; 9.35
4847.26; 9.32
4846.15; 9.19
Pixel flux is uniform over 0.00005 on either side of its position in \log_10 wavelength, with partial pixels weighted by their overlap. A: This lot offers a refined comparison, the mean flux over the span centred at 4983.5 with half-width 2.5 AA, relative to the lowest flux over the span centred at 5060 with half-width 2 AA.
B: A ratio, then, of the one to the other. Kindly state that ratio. 1.02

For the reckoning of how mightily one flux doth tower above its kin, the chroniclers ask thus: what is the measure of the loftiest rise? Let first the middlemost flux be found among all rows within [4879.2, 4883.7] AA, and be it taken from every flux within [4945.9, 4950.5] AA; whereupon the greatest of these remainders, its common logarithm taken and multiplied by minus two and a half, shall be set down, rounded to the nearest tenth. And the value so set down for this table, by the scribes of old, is -0.3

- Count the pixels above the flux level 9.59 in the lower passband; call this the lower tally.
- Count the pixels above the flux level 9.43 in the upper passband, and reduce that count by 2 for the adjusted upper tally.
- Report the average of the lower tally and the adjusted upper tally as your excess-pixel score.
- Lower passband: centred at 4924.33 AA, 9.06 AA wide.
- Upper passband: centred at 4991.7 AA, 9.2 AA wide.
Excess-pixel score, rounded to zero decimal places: 5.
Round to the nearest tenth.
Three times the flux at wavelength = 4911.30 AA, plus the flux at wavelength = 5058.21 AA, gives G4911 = 38.3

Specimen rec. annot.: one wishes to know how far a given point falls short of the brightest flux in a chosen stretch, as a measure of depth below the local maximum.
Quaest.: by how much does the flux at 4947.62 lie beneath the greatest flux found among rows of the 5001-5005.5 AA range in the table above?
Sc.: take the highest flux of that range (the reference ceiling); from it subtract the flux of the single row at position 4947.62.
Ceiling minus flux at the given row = 1.6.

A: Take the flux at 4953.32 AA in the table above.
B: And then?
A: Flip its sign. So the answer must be -9.7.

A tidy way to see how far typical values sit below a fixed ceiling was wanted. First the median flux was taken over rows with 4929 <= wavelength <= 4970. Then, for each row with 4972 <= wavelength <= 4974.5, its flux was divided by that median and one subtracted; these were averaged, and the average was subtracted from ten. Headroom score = 10.0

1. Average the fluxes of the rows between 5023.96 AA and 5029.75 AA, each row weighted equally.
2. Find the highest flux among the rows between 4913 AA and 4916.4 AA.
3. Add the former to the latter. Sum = 18.4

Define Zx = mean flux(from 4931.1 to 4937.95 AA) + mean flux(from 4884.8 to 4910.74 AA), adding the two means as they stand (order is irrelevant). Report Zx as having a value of 19.0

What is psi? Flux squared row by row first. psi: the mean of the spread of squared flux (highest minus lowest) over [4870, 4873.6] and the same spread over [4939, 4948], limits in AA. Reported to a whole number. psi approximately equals 12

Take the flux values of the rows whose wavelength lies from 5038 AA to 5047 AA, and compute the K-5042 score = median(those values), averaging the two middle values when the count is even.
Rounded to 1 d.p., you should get 8.9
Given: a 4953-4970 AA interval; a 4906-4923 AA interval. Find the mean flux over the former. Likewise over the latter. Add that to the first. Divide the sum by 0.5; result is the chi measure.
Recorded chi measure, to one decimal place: 38.6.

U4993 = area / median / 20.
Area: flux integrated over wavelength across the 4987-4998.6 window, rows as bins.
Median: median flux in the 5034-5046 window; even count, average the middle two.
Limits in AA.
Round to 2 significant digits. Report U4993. 0.61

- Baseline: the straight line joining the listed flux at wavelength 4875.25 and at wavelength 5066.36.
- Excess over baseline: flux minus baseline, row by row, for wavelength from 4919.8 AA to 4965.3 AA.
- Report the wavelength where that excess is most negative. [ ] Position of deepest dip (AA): 4948.76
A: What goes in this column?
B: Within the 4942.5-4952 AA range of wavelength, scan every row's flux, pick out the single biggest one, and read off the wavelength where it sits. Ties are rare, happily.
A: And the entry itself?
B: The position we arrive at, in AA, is 4943.07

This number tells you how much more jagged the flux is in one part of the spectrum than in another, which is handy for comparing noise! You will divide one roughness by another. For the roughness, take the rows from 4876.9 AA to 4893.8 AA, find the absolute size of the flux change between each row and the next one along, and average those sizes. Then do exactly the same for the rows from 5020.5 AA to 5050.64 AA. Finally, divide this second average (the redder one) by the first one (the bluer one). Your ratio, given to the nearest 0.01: 0.85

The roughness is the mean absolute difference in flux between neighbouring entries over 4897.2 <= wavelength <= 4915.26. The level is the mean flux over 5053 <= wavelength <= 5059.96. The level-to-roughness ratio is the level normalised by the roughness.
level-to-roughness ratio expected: 54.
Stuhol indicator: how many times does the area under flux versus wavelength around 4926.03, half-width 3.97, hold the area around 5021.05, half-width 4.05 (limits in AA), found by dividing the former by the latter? 1.074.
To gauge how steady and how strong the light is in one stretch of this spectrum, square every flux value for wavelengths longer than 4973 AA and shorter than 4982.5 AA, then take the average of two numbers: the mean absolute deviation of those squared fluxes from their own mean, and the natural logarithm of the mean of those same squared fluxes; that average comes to 4.9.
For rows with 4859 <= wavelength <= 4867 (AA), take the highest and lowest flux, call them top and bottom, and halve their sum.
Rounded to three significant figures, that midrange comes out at 11.2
